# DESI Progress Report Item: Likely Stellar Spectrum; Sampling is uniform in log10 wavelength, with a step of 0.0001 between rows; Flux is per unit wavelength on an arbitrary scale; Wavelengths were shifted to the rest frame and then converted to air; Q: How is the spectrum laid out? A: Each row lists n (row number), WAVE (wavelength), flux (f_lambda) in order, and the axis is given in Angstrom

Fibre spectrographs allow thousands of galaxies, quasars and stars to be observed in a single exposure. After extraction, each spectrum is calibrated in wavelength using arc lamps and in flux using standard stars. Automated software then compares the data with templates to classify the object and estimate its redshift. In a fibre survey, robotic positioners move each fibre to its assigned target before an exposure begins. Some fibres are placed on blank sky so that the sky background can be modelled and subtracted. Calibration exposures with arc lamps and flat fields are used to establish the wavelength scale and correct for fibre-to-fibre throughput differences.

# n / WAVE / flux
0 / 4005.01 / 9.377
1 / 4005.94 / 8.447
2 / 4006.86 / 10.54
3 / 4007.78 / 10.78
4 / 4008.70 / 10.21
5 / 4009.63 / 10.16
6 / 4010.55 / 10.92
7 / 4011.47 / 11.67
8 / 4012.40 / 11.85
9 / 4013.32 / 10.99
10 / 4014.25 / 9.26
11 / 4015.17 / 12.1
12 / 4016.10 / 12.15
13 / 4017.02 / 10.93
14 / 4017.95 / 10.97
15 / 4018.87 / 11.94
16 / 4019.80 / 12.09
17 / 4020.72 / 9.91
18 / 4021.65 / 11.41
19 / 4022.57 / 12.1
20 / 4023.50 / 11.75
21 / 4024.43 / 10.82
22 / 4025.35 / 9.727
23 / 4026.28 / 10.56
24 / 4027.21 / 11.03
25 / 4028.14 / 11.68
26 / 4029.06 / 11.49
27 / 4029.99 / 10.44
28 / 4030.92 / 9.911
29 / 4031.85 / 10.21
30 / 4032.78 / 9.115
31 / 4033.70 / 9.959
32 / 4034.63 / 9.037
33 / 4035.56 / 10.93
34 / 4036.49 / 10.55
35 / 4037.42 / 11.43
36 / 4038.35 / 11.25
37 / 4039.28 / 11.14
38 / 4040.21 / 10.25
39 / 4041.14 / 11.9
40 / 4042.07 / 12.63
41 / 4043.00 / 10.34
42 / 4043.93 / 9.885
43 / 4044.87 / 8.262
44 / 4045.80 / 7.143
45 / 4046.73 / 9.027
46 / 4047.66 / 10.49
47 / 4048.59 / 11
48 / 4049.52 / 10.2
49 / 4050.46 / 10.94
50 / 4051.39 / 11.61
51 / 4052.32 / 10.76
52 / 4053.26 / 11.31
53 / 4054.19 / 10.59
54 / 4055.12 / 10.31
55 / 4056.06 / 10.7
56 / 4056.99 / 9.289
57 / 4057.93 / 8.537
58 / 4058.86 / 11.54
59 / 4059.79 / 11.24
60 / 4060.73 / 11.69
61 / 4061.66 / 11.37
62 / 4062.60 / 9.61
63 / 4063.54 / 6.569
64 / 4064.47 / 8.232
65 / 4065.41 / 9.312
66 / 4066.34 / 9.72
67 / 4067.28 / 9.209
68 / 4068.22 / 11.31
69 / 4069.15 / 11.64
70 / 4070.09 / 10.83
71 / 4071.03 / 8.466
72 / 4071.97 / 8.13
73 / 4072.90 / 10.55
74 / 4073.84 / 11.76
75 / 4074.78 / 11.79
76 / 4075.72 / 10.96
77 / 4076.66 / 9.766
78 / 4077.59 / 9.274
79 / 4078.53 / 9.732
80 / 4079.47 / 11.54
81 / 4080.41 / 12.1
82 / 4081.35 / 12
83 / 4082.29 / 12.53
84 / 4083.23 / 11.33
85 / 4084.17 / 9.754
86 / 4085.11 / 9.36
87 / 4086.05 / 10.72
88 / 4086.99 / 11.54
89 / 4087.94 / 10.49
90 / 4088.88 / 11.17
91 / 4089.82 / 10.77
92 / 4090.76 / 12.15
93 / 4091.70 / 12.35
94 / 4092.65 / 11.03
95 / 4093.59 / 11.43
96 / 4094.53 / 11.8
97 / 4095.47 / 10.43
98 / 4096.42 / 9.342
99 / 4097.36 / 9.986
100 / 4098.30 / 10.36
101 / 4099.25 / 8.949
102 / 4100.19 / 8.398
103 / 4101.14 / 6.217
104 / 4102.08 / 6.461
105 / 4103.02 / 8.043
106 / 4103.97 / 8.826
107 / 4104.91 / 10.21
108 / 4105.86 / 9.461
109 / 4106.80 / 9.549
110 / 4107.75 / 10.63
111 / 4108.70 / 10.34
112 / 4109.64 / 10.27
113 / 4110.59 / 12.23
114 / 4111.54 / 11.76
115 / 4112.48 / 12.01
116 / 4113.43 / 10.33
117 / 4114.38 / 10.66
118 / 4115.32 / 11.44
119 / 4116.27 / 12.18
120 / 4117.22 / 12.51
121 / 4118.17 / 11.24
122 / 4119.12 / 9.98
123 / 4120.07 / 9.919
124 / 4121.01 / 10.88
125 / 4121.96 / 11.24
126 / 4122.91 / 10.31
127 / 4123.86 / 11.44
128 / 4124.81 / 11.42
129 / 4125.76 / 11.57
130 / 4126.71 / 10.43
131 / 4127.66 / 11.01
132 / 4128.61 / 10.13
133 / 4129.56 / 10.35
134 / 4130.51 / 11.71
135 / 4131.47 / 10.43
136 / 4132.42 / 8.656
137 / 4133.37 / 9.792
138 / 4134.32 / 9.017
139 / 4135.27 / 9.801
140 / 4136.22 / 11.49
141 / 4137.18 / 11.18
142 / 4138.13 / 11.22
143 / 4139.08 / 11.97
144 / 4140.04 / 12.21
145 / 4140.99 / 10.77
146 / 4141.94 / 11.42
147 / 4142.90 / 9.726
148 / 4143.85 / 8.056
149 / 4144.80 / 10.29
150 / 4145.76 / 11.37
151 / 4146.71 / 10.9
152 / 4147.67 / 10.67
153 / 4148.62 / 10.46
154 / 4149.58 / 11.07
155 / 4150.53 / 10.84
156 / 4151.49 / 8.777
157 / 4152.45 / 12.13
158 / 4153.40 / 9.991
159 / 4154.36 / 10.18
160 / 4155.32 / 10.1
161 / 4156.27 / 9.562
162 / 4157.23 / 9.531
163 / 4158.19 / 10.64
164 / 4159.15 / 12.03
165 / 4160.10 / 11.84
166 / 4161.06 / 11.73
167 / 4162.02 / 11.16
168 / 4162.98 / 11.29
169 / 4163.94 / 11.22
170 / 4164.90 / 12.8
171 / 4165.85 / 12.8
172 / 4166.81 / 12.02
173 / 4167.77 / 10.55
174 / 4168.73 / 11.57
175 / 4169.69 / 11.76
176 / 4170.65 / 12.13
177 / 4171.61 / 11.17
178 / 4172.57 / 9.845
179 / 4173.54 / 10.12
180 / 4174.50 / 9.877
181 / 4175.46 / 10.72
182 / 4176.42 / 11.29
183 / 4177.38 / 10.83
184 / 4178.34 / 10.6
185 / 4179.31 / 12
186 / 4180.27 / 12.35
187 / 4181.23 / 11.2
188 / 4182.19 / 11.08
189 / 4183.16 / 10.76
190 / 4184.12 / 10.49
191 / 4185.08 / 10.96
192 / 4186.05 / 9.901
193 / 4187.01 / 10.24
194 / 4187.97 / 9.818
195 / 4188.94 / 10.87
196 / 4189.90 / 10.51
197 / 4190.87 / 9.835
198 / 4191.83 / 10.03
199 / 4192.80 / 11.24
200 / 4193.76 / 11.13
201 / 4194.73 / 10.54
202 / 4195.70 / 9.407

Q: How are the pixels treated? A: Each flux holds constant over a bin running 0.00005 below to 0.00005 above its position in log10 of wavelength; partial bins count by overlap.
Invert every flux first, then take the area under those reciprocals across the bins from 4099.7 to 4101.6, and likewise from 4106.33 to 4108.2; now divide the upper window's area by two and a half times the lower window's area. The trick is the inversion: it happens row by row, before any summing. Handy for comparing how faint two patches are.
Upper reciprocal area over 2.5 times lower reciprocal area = 0.28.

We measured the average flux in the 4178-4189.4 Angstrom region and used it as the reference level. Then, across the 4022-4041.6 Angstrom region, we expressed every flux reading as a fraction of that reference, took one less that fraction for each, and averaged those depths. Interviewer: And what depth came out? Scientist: 0.01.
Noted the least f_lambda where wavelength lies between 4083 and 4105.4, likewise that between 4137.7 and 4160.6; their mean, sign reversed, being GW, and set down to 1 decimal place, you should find -7.1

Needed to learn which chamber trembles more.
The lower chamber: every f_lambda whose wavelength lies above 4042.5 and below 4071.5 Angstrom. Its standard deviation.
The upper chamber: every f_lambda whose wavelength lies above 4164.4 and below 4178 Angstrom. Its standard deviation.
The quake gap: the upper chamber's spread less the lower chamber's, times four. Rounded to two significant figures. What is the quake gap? -1.5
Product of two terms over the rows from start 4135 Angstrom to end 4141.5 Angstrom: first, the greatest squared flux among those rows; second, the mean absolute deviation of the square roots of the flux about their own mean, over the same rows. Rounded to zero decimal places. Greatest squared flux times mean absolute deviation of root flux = 13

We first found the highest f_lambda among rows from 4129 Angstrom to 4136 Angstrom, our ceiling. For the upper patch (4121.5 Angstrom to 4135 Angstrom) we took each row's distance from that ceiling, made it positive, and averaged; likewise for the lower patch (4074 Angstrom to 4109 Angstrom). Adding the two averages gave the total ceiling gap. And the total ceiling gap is 2.7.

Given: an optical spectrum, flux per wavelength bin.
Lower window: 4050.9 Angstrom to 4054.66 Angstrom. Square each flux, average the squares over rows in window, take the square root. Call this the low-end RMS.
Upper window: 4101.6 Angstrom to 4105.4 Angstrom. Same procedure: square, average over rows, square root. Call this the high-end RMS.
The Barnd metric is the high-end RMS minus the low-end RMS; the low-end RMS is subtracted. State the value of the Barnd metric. -2.6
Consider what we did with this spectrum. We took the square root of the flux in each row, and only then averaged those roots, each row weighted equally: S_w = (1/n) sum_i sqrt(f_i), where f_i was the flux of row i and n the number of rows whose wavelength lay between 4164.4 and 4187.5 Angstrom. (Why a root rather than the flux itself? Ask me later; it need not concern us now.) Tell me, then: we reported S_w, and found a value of 3.33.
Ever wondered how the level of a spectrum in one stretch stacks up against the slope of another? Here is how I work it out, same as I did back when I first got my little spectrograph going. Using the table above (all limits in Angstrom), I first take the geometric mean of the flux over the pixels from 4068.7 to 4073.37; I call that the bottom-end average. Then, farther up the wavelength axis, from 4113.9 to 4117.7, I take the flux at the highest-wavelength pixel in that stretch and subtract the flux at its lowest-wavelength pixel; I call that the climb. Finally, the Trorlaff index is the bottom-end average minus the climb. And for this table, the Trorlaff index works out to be 8.0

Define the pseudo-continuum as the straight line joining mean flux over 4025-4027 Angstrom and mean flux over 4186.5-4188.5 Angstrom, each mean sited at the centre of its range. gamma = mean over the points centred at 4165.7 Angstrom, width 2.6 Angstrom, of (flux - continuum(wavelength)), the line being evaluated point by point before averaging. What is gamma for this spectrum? 2.5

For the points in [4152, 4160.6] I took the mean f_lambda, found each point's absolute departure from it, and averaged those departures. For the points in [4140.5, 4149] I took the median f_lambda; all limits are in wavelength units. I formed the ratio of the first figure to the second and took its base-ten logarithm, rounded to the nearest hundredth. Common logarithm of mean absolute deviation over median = -1.08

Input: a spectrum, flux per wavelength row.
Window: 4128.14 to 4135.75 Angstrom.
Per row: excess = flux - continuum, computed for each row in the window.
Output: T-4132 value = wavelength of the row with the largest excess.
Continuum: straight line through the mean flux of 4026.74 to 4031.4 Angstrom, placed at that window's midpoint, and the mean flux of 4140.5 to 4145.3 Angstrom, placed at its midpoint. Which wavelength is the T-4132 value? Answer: 4130.51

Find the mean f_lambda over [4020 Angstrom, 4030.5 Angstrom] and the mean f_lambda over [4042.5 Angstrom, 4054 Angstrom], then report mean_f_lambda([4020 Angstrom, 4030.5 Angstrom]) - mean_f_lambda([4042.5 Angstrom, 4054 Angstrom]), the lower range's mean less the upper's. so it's 0.9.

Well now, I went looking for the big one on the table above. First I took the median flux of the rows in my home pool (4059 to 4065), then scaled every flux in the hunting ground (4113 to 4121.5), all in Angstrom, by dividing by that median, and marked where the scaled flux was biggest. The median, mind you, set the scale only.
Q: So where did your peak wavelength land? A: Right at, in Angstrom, 4117.22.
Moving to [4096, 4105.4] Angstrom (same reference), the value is 4098.30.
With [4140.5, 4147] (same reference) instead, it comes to 4141.94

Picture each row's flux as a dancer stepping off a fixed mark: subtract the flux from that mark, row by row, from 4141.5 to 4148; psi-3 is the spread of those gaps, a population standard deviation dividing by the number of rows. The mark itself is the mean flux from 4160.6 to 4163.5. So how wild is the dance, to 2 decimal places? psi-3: 1.09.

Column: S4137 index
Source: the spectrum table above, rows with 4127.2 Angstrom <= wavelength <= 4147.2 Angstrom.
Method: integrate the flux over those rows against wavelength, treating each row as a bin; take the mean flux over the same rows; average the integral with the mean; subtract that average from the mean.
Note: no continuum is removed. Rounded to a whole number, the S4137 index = -100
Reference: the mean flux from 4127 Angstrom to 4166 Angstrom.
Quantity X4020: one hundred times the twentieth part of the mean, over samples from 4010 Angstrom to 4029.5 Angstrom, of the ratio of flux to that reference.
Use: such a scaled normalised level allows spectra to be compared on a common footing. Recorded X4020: 5.22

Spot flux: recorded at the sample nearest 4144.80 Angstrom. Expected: 10.29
